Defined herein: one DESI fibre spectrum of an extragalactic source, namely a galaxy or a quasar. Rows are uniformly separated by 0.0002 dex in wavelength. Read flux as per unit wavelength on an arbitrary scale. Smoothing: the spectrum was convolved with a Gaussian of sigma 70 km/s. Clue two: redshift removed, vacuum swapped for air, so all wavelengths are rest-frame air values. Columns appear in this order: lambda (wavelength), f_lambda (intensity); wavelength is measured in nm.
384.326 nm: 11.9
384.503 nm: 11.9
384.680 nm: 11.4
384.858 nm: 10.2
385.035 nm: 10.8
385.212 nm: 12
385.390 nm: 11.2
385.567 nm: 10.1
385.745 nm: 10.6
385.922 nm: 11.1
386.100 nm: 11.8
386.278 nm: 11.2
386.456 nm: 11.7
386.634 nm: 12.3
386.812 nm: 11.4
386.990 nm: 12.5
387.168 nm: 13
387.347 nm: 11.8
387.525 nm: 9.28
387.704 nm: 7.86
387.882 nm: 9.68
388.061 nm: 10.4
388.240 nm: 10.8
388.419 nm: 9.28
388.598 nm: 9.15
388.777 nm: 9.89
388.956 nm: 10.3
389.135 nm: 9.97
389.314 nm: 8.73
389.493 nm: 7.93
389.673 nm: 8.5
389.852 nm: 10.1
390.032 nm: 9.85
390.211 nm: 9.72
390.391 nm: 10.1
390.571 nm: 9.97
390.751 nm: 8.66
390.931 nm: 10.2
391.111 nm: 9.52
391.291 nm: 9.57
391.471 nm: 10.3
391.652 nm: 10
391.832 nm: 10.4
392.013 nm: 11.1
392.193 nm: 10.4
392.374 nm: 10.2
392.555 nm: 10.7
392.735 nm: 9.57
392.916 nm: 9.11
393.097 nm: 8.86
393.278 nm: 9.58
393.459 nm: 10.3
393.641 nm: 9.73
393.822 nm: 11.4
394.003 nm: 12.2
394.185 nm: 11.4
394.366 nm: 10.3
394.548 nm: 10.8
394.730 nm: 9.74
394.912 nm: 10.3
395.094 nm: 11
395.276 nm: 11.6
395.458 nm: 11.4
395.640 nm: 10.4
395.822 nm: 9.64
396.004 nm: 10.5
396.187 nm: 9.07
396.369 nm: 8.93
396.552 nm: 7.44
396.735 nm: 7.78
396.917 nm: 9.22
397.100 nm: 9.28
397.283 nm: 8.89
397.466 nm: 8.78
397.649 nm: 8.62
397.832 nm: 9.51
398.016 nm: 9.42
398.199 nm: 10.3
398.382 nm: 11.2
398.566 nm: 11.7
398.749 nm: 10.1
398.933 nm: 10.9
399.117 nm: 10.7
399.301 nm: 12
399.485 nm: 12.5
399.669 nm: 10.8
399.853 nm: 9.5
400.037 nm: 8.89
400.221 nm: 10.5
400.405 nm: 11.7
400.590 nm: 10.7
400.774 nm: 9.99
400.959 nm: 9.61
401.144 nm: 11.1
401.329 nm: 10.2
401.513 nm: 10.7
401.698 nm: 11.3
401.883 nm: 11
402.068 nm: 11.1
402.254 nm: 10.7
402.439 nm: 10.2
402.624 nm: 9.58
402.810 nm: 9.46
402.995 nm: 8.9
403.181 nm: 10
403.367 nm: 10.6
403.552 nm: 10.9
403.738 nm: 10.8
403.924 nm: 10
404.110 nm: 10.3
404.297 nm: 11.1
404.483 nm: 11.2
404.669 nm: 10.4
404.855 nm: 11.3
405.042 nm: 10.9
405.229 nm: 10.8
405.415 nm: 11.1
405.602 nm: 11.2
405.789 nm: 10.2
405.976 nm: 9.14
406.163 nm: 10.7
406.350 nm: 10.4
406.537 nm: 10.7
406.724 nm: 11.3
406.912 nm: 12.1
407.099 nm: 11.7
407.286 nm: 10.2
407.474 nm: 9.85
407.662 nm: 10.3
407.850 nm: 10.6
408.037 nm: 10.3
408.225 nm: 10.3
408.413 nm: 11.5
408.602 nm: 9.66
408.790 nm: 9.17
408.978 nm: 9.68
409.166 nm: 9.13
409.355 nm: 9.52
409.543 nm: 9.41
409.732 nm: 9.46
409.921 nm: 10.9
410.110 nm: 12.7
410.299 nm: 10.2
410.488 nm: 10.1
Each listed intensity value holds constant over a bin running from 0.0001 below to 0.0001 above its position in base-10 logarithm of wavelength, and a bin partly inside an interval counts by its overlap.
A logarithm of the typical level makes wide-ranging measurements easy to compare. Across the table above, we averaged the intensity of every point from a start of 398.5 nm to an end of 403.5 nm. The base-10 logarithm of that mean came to 1.02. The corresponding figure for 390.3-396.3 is 1.01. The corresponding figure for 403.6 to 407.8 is 1.03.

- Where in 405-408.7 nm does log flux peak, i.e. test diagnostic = 406.912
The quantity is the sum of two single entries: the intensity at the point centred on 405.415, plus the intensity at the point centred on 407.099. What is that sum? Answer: 22.8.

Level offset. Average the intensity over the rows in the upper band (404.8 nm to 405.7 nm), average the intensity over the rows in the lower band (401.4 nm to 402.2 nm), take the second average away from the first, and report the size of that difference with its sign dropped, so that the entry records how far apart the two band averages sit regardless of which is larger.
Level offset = 0.0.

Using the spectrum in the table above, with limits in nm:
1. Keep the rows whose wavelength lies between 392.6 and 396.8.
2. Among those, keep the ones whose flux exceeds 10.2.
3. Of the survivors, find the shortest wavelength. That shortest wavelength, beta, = 393.459 nm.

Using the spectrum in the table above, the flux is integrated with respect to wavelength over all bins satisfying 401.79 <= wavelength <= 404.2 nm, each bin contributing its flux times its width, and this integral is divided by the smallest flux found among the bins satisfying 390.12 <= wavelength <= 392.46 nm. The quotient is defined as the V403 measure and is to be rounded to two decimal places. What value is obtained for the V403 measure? 2.86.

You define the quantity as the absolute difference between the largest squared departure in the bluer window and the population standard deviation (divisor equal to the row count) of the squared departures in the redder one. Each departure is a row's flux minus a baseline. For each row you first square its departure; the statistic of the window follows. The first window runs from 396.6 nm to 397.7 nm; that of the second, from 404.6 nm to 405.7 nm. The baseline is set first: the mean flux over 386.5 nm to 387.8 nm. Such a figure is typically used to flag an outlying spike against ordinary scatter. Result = 11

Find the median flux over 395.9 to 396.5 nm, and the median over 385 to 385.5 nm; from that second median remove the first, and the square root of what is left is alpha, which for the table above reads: 1.5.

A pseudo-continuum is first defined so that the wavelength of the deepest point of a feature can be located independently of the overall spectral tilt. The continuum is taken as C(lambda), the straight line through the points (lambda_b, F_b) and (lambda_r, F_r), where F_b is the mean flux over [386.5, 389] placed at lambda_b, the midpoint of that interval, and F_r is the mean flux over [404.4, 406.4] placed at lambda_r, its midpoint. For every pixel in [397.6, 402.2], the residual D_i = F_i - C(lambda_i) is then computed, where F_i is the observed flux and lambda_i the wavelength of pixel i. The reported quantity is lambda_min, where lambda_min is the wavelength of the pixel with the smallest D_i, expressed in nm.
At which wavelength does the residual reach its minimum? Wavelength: 397.649 nm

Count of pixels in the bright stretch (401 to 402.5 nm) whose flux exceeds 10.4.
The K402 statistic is 6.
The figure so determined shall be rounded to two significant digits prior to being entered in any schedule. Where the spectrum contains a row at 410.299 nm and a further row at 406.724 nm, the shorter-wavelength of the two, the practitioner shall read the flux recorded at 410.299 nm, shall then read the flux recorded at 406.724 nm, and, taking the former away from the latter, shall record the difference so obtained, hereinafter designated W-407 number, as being 1.1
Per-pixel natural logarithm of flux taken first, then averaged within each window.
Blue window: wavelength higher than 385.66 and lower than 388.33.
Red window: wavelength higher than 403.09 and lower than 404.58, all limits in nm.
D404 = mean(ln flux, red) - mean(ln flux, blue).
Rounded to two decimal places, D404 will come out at -0.03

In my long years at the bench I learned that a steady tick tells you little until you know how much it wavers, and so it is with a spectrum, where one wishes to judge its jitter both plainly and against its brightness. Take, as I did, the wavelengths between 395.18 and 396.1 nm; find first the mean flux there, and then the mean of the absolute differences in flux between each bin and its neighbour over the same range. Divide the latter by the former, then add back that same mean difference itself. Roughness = 0.77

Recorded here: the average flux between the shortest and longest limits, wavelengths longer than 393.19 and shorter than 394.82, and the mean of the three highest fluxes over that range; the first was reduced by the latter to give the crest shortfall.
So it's -1.1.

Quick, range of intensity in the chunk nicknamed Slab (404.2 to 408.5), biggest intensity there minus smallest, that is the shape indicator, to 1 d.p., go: 3.0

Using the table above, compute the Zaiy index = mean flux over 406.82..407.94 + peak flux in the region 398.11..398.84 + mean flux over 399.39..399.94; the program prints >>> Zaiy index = 33.4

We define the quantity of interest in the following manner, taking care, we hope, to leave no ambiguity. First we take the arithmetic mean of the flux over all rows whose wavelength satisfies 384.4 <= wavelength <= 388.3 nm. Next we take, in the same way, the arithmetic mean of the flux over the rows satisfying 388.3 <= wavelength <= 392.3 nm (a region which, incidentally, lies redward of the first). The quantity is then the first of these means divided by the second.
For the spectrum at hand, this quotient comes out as 1.14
